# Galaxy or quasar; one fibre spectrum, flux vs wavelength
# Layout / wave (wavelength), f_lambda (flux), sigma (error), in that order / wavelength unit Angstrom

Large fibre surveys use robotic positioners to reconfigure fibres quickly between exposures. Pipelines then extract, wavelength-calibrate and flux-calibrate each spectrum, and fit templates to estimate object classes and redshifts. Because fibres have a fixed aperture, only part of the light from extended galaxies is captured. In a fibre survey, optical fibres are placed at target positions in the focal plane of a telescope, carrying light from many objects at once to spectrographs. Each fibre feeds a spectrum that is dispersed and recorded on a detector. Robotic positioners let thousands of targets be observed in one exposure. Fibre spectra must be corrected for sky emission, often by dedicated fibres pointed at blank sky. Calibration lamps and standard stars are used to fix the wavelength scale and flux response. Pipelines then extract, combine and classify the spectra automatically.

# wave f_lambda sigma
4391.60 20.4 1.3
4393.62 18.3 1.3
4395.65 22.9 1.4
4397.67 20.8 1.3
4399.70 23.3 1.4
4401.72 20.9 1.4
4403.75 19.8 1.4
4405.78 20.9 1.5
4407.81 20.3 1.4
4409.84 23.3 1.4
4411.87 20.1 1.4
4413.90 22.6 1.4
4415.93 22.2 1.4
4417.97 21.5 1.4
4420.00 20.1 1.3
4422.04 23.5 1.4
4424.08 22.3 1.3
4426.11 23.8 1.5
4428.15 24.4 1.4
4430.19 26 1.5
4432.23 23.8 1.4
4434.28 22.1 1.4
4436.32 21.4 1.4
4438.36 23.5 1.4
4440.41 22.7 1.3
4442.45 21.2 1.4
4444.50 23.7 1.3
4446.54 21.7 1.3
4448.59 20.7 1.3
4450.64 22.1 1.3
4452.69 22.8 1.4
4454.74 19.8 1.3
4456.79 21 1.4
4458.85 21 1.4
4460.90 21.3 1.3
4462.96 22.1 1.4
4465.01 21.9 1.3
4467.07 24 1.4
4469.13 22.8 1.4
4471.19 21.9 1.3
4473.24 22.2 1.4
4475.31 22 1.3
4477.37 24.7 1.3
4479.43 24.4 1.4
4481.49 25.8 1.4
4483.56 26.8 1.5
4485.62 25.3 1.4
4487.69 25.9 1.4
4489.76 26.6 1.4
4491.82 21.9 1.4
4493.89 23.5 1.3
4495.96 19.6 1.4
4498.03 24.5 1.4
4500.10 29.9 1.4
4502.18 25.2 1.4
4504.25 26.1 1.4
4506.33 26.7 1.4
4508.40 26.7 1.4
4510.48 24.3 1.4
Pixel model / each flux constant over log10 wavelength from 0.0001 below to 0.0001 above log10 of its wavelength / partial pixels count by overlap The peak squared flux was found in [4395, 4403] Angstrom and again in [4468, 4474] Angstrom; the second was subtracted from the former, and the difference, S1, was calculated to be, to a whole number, 23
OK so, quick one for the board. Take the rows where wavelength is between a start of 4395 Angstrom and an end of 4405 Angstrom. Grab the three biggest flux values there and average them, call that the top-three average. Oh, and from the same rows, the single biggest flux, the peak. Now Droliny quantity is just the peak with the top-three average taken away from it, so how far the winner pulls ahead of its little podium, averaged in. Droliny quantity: 0.93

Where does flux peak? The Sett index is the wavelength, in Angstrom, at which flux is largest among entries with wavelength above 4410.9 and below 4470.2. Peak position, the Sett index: 4430.19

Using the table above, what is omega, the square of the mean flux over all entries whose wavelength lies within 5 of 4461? 461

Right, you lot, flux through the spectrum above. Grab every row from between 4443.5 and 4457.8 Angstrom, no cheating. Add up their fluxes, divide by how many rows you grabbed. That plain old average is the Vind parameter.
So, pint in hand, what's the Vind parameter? 21.7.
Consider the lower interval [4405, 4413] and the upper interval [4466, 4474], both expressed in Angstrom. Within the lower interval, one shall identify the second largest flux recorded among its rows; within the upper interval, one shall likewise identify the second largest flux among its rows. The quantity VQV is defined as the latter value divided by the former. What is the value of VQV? 1.09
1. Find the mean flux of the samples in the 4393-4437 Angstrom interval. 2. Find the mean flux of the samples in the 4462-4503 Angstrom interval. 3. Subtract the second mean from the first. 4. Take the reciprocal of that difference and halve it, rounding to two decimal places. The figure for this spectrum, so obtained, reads -0.25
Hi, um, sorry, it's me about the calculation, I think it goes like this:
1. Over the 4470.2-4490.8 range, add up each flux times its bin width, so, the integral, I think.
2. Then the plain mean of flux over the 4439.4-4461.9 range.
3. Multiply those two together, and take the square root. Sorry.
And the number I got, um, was 105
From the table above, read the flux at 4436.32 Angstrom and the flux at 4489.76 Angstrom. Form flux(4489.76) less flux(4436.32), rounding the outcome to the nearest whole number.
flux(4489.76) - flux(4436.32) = 5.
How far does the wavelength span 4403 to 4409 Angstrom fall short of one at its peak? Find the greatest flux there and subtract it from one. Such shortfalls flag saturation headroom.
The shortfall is -19.9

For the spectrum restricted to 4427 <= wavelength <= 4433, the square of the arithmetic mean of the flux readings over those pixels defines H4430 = 612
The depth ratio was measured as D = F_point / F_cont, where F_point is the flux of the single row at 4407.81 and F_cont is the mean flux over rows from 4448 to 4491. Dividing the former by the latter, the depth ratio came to 0.88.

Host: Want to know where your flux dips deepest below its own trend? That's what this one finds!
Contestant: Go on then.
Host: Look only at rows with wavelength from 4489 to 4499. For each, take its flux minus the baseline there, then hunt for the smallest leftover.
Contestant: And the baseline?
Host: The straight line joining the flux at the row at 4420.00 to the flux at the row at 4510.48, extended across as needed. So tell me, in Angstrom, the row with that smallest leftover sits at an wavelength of 4495.96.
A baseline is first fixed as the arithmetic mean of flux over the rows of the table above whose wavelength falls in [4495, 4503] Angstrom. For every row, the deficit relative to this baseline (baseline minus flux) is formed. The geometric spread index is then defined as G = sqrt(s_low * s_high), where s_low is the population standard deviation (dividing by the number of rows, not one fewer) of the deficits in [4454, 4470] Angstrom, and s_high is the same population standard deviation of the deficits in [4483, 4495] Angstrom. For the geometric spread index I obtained 1.45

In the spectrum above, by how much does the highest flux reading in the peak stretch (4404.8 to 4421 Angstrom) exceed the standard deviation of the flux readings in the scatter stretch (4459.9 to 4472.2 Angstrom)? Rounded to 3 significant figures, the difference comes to 22.4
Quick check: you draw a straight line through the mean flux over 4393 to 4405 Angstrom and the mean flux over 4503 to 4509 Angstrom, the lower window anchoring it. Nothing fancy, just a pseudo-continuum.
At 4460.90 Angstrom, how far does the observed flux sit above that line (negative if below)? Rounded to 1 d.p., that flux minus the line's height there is -2.9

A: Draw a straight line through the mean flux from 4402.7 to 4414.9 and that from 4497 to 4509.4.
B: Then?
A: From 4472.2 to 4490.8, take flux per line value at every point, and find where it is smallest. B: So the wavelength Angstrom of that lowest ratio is 4475.31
